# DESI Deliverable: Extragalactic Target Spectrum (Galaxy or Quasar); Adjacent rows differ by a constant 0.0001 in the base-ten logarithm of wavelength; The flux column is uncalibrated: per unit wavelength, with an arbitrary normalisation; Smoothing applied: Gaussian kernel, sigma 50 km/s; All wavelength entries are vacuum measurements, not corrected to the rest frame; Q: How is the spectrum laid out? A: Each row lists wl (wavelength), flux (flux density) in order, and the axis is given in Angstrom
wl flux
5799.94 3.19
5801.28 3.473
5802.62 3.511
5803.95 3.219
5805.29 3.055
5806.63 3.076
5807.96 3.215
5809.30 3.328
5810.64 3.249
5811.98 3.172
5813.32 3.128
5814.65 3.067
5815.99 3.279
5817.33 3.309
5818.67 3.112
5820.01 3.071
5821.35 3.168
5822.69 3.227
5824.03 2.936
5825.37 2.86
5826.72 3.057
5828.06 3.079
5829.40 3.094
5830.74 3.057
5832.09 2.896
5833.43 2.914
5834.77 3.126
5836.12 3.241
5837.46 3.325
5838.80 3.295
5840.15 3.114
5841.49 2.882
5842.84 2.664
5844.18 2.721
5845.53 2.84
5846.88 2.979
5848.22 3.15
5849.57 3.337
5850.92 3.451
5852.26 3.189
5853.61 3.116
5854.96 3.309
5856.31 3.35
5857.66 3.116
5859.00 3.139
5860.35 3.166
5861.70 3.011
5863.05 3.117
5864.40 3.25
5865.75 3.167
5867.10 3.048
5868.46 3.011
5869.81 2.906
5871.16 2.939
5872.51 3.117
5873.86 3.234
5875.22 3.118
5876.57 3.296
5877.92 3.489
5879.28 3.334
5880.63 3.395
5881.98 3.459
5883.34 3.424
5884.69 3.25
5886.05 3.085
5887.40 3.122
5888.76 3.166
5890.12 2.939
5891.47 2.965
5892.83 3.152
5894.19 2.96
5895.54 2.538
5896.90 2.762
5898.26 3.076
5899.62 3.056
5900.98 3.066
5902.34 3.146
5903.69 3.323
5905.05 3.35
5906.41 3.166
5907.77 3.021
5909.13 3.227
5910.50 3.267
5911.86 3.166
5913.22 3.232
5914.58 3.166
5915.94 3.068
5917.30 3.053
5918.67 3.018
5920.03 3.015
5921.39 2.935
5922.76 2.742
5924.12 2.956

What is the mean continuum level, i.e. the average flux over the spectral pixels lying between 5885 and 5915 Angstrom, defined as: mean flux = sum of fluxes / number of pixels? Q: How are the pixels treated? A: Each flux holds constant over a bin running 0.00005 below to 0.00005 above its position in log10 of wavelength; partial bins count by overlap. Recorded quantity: 3.09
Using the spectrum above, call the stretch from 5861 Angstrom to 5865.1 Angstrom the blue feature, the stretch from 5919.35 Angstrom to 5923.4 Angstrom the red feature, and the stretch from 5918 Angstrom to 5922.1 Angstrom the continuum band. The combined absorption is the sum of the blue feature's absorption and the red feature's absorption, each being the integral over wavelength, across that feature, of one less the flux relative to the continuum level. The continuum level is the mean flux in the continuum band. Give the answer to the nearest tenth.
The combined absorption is -0.1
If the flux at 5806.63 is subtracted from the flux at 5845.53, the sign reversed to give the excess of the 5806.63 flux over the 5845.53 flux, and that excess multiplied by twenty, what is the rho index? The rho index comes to 4.7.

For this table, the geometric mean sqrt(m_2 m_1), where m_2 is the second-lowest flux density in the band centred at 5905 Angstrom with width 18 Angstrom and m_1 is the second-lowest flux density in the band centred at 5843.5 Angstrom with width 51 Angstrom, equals 2.87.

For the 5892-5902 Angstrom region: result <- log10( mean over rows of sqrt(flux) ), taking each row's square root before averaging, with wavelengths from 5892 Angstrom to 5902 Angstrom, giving 0.234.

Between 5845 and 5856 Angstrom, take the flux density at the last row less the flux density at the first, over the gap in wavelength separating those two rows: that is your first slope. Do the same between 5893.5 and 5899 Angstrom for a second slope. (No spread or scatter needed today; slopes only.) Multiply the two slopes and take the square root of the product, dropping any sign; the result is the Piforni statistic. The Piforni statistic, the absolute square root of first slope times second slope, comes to 0.04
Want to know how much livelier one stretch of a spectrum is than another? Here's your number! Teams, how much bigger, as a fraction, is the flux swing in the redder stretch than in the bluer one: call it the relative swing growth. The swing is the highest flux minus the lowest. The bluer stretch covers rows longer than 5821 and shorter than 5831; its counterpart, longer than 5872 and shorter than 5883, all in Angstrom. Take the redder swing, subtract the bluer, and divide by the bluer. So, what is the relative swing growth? 0.0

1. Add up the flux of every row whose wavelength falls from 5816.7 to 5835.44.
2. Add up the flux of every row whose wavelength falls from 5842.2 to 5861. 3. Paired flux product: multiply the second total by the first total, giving 1868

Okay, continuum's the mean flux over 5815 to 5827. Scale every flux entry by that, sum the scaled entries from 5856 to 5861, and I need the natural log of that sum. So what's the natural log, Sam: 1.41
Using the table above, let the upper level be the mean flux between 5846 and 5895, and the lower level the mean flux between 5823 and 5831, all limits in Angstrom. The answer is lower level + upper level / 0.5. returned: 9.36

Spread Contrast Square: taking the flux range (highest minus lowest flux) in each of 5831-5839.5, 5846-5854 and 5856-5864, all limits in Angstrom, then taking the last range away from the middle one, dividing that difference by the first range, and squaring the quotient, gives 0.10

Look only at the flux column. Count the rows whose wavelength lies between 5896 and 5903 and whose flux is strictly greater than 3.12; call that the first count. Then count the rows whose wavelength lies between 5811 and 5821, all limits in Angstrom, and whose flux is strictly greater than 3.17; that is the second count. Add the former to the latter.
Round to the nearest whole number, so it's 4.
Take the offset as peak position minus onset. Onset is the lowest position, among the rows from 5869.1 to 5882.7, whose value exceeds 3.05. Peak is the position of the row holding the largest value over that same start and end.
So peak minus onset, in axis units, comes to 5.4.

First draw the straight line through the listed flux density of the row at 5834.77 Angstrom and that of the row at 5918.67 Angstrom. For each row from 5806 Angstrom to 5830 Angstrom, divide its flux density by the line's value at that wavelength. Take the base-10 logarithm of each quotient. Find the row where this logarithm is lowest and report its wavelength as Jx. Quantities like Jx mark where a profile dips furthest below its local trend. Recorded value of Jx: 5825.37 Angstrom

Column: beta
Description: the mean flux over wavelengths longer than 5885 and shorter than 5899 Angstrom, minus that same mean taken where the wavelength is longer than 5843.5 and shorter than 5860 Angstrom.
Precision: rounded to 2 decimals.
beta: -0.16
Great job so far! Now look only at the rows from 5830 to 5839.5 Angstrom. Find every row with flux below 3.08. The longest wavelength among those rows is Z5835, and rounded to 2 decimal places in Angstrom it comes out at 5833.43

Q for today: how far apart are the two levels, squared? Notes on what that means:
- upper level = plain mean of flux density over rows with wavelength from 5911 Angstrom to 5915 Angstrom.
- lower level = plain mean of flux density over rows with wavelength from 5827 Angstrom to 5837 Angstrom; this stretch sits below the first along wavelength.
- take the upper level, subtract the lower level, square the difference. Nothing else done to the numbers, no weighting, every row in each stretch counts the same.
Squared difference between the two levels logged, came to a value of 0.017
